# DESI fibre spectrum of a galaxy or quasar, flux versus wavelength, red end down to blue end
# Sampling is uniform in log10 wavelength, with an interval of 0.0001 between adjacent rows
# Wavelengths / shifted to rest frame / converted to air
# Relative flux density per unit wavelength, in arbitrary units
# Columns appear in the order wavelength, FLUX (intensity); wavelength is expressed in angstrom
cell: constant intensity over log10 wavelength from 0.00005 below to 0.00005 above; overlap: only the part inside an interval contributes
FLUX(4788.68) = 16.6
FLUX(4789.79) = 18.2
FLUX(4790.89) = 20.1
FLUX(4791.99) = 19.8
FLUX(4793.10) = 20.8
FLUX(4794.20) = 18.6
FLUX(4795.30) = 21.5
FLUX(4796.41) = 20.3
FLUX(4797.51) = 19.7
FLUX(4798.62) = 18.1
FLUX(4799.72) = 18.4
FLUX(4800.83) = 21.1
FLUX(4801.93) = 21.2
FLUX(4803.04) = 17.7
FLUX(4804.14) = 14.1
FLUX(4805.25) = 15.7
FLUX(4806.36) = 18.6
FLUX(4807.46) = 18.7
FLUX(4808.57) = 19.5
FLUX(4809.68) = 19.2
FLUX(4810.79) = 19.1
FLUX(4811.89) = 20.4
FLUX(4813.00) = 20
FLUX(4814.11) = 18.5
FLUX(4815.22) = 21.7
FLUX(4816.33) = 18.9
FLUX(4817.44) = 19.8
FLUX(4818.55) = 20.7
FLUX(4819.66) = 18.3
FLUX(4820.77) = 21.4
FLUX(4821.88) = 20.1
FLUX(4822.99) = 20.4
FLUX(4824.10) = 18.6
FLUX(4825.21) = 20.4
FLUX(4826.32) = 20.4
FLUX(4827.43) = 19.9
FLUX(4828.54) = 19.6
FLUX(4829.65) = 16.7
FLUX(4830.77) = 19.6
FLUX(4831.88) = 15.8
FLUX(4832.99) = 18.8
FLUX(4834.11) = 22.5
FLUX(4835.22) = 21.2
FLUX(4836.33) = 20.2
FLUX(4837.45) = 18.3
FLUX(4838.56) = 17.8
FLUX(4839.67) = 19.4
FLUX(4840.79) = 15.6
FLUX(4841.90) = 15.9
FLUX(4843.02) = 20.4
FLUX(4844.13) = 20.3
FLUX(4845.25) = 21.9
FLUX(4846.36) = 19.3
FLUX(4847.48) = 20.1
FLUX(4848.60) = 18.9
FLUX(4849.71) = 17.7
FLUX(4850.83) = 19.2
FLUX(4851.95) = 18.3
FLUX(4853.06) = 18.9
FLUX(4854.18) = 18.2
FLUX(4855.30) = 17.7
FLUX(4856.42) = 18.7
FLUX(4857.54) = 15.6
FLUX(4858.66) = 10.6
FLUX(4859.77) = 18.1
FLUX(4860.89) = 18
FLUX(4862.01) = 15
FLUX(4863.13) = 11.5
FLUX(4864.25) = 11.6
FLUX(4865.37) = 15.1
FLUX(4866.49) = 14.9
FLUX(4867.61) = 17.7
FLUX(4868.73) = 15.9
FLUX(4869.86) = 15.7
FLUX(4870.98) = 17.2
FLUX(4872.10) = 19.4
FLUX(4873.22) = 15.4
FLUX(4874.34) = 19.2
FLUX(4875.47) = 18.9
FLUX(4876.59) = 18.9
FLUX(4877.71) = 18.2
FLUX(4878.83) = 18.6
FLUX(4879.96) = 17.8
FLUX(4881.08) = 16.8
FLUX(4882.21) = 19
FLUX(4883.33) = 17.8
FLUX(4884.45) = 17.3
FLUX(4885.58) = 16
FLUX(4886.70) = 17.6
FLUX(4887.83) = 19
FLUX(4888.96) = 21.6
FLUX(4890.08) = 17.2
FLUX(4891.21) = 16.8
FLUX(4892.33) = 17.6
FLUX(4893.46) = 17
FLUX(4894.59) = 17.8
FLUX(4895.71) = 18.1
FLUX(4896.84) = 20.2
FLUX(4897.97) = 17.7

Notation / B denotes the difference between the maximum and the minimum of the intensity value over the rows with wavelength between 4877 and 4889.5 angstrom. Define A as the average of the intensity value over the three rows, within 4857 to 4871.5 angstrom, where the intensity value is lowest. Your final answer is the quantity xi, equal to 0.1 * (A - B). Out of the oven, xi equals 0.56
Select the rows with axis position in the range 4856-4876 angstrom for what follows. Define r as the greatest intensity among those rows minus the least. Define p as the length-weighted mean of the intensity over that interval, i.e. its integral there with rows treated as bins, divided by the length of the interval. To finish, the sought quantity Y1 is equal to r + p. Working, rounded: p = 16.0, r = 8.8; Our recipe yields 24.8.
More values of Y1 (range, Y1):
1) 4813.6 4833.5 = 25.3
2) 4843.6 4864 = 28.9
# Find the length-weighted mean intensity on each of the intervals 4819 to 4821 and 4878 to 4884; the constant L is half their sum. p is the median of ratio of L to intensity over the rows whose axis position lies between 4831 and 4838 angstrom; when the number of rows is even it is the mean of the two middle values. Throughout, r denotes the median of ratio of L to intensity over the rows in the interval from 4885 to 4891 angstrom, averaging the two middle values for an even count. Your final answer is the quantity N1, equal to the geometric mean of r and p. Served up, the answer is 1.02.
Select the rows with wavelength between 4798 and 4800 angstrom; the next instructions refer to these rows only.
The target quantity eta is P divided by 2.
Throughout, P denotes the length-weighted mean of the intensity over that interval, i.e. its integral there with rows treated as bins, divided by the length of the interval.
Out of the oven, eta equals 9.1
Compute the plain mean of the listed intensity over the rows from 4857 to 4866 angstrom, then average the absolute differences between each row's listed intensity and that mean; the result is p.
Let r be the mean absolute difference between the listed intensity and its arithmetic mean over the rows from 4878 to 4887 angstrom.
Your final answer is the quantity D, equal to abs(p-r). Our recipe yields 1.7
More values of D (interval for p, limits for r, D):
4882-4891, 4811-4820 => 0.3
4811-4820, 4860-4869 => 0.8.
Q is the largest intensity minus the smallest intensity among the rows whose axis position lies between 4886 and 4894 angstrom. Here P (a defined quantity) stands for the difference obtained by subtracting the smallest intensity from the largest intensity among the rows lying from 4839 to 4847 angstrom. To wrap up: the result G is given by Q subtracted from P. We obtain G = 1.5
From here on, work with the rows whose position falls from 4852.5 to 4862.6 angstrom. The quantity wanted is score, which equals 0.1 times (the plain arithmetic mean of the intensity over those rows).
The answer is 1.68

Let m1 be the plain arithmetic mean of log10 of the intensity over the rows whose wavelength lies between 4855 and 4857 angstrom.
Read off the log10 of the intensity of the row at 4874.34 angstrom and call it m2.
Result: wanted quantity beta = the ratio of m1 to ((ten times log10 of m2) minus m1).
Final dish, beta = -7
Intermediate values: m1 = 1.26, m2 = 1.28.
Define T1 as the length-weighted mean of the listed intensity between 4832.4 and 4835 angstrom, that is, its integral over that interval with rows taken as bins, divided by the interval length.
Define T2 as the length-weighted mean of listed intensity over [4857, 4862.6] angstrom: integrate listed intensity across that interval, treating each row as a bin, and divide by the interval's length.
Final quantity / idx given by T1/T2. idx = 1.34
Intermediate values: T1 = 21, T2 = 15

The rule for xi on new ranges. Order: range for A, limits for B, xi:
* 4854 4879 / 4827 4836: 0.45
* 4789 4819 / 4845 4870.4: 0.45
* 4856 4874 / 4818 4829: 0.81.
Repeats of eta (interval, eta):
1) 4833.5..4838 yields 10.3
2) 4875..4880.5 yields 9.2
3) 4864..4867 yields 7.0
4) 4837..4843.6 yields 9.0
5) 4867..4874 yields 8.5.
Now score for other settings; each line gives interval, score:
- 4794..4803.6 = 1.96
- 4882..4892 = 1.80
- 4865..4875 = 1.67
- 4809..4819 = 1.98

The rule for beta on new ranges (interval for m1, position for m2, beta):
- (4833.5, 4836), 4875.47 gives -5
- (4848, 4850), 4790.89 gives -11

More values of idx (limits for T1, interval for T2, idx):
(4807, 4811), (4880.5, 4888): 1.09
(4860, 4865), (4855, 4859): 0.91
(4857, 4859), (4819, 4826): 0.67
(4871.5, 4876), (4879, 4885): 1.02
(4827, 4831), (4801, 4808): 1.05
